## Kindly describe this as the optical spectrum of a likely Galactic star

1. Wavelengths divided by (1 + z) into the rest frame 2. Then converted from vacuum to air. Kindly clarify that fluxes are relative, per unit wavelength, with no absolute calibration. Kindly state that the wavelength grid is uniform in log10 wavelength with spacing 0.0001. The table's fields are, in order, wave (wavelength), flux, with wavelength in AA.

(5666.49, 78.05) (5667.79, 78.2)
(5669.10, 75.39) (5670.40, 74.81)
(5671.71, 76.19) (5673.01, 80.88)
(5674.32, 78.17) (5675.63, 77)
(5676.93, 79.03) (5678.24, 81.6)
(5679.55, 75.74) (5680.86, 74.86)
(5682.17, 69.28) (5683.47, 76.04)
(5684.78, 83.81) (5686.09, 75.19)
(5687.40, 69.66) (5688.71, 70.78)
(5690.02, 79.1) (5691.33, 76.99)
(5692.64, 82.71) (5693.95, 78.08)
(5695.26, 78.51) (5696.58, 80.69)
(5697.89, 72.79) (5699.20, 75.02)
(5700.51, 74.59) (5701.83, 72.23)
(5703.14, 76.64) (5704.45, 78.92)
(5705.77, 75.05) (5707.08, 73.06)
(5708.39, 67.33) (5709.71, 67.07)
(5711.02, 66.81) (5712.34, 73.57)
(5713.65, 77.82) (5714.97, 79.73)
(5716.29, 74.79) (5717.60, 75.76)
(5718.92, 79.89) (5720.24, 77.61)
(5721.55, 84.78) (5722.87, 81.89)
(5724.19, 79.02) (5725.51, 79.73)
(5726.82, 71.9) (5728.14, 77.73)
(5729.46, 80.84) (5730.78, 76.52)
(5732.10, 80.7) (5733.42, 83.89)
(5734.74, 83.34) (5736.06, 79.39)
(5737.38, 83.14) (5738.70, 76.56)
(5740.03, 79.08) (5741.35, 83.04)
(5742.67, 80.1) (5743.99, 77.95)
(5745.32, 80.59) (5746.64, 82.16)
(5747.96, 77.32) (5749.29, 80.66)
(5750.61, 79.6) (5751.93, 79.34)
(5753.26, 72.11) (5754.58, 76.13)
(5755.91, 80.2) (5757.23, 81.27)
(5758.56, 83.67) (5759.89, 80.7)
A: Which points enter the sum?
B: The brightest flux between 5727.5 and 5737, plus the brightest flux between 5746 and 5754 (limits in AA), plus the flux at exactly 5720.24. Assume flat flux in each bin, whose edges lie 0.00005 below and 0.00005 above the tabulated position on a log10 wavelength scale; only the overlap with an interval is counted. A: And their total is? 244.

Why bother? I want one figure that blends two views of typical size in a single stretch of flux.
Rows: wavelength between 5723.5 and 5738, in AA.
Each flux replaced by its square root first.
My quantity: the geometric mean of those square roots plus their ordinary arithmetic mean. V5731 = 17.8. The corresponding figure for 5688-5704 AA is 17.5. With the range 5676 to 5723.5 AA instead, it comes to 17.4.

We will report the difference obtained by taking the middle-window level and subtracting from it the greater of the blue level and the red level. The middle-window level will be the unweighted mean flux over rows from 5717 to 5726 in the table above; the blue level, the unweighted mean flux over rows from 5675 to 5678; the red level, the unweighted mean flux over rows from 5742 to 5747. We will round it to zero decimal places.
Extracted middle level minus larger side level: 0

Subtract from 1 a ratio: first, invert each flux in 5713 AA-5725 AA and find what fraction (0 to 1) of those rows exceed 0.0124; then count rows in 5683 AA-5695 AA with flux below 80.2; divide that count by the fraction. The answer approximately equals -8.0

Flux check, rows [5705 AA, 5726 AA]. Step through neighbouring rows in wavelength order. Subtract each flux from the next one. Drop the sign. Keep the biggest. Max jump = 7.2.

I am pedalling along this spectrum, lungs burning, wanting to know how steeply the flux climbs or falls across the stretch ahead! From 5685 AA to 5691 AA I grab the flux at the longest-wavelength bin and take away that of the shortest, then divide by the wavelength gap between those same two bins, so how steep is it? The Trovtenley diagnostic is 1.0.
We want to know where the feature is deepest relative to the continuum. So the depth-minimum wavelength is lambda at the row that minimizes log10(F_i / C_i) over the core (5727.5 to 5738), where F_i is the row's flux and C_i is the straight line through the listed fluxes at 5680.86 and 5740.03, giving 5730.78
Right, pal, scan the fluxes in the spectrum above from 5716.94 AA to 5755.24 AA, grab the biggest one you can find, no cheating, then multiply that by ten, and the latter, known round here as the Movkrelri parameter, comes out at 848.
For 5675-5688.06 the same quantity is 838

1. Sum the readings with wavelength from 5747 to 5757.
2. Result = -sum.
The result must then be -545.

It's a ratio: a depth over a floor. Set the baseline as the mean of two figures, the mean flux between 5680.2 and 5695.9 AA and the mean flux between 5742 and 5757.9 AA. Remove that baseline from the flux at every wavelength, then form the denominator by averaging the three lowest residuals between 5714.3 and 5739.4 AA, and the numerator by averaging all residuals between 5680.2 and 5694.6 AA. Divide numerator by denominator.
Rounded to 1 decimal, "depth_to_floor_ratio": 0.5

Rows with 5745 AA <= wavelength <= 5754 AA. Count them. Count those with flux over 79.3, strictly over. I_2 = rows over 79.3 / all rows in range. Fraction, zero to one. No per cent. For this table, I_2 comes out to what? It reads 0.71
